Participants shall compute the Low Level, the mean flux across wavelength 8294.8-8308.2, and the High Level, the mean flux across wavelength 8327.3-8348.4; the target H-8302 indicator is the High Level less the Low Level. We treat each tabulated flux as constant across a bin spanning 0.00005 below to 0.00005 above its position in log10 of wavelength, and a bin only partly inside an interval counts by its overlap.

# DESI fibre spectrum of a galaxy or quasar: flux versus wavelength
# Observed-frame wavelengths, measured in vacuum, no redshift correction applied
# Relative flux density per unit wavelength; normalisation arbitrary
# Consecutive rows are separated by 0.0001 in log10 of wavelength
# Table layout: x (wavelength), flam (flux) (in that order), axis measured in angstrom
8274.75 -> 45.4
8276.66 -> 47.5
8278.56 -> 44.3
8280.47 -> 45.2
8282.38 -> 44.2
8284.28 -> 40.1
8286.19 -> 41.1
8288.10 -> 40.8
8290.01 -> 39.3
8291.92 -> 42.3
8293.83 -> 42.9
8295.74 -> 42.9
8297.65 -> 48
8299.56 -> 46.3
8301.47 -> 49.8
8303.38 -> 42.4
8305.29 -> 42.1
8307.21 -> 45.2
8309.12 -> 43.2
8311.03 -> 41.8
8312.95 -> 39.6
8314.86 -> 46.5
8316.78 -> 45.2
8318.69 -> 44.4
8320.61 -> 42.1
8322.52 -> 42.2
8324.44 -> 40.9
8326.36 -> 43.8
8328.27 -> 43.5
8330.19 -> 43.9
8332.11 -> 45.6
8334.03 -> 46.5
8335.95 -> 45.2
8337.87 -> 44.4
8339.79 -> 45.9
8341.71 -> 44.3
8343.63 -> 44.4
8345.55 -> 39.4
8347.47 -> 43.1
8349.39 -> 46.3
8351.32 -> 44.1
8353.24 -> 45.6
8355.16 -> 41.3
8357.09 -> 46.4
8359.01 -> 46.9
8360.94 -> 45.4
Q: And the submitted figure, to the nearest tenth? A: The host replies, -1.0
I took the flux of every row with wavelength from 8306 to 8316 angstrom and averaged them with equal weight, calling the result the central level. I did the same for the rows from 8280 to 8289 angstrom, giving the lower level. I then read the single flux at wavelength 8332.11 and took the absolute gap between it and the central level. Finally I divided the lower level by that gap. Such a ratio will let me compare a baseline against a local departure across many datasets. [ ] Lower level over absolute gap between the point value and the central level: 18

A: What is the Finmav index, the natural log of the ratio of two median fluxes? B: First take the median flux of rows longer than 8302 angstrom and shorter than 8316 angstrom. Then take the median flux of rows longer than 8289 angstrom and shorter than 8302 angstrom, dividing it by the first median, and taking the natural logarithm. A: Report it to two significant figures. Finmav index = 0.012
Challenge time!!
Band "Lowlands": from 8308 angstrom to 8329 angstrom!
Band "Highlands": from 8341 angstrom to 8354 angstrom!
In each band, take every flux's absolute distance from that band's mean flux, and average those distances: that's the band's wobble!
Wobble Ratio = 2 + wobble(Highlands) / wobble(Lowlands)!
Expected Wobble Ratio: 2.98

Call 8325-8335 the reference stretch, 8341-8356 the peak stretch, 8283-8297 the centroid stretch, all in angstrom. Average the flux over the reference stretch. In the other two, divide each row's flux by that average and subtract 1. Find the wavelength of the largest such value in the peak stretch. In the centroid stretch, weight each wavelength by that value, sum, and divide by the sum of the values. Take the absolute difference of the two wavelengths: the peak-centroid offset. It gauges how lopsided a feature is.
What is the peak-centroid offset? 60.5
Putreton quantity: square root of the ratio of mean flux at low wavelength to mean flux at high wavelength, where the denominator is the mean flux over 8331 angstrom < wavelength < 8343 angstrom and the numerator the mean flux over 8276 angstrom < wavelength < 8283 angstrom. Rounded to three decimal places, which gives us 1.000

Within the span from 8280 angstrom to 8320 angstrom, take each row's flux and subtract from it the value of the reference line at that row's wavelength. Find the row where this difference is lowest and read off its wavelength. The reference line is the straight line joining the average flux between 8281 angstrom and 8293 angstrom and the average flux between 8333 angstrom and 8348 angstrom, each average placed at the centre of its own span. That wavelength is 8312.95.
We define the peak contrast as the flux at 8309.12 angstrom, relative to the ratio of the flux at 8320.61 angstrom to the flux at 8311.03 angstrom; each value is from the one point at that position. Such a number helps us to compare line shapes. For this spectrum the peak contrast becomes 42.9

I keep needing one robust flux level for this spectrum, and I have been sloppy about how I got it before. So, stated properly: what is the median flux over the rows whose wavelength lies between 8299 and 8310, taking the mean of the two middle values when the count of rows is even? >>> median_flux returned 44.2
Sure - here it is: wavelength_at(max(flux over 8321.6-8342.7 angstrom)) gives 8334.03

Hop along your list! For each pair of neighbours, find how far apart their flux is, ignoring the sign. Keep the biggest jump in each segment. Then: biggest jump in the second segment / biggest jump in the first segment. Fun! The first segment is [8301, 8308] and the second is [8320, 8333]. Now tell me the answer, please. 0.4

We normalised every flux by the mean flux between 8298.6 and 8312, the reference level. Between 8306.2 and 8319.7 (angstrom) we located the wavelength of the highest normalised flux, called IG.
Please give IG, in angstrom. 8314.86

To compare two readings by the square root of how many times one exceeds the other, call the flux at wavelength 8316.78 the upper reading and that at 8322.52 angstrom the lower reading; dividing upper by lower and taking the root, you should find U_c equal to 1.03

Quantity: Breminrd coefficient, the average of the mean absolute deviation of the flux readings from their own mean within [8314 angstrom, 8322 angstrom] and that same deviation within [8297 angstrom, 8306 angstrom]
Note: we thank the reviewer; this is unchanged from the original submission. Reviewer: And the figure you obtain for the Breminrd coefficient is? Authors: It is 2.04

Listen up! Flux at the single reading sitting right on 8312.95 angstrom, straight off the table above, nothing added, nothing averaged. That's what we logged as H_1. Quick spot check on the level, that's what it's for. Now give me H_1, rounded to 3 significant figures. 39.6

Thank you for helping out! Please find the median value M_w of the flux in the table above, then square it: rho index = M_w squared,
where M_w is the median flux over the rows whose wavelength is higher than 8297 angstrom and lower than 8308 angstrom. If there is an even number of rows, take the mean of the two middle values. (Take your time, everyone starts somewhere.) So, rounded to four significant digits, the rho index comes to 2093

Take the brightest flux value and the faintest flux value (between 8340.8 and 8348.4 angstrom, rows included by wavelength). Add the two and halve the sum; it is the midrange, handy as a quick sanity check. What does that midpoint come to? 41.9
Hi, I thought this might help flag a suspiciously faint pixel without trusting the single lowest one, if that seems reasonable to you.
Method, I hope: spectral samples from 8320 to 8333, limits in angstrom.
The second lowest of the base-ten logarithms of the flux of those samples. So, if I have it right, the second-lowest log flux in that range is 1.62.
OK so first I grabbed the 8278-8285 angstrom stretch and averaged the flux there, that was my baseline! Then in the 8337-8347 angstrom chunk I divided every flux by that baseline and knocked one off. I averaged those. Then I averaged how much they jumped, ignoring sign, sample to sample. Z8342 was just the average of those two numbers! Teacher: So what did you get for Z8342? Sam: 0.03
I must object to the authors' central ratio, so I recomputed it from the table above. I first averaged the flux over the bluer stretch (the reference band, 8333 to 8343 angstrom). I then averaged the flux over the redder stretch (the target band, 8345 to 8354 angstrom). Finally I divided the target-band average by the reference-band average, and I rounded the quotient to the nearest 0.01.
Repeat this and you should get 0.97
